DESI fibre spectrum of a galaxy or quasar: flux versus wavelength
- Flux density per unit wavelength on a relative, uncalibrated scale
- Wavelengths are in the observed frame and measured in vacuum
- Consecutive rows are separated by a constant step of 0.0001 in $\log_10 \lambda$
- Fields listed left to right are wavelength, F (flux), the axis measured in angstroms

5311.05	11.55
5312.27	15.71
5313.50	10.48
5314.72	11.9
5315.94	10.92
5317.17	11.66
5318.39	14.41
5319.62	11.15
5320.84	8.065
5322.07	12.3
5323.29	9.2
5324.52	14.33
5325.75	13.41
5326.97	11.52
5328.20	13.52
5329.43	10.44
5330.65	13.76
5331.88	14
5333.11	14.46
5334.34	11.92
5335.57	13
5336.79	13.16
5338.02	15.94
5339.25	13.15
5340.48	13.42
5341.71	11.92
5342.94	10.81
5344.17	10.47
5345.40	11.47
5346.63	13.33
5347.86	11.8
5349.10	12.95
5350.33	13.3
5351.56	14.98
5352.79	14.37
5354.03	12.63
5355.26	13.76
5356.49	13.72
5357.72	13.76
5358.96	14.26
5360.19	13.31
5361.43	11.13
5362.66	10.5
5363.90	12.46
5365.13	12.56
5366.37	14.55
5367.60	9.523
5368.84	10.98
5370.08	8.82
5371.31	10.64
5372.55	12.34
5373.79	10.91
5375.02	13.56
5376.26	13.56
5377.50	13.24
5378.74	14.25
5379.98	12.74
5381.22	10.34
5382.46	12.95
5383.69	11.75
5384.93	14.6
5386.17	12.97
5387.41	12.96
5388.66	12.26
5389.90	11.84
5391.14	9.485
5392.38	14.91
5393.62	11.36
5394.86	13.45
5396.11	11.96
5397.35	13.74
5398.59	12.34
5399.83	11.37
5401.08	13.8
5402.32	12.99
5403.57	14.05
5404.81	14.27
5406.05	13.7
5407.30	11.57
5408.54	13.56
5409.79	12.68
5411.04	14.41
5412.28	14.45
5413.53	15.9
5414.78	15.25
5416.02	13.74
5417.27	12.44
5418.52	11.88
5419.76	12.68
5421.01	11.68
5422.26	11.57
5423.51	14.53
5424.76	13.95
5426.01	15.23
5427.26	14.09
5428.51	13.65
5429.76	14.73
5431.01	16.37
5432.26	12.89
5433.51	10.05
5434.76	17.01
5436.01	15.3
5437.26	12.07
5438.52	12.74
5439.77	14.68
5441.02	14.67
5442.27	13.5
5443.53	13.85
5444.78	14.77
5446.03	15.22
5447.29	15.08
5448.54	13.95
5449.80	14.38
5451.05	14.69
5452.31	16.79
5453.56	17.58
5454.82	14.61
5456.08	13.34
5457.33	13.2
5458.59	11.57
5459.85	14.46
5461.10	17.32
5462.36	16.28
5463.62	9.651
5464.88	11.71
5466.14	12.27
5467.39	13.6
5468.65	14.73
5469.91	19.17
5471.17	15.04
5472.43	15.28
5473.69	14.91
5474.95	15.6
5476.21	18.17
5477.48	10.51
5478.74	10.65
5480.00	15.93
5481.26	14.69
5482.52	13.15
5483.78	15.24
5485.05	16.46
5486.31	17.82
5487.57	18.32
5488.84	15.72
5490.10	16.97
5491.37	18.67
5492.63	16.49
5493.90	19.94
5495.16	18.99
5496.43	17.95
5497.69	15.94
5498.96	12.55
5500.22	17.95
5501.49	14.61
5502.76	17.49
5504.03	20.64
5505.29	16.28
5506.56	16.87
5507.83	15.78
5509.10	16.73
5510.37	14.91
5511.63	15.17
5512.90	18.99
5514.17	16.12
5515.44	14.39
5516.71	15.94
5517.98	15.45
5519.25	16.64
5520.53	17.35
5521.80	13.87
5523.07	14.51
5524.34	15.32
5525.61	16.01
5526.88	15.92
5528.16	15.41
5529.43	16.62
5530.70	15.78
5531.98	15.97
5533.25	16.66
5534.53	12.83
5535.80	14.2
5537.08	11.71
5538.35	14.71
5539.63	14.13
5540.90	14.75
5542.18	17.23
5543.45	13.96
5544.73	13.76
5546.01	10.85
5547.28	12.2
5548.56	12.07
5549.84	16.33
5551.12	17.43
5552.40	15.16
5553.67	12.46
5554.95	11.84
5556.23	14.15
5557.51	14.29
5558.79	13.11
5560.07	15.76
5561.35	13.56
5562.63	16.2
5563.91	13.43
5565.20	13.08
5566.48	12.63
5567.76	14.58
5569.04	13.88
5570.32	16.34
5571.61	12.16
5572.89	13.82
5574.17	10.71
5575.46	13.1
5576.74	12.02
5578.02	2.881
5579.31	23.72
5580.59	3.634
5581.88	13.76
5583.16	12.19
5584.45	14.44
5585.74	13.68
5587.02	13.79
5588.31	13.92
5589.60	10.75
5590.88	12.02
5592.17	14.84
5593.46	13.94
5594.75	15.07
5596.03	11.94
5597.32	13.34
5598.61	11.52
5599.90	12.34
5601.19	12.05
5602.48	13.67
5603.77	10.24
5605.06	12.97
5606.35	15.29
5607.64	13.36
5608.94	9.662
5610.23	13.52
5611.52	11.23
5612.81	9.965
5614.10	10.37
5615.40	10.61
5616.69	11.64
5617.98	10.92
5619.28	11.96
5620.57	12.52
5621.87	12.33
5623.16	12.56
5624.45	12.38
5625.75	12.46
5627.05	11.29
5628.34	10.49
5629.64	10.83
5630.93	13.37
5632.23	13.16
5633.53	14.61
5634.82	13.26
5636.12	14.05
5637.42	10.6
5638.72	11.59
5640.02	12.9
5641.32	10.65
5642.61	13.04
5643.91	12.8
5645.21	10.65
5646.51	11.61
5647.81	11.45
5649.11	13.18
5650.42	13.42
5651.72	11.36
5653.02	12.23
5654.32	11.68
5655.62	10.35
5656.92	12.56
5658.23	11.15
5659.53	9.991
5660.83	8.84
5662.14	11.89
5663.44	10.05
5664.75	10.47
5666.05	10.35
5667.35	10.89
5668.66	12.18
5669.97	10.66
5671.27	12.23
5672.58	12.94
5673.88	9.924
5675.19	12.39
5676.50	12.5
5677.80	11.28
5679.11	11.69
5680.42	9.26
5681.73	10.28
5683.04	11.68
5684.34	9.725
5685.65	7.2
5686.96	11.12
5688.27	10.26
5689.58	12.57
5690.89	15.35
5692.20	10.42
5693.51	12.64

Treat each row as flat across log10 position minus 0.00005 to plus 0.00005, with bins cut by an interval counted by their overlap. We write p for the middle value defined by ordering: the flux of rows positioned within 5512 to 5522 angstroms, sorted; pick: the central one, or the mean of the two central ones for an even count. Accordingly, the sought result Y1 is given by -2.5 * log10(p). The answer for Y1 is -3.01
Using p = 16.0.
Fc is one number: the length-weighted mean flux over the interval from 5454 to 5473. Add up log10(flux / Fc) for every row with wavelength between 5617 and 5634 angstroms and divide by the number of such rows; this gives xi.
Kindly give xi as -0.07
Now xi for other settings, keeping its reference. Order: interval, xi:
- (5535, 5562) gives -0.01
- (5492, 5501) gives 0.08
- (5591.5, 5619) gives -0.07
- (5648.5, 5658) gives -0.07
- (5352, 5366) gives -0.04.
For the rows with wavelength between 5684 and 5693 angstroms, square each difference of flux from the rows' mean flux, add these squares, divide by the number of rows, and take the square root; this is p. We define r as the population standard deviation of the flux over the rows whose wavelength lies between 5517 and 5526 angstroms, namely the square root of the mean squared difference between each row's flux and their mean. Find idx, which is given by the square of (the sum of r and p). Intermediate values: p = 2.3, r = 1.11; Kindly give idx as 11.9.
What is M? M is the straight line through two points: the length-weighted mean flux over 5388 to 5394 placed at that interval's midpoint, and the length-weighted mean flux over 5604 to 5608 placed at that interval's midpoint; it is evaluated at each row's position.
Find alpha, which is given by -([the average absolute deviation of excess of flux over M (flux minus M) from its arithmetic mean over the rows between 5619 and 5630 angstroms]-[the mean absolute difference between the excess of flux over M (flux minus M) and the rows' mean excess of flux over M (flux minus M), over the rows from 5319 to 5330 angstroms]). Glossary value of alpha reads 0.9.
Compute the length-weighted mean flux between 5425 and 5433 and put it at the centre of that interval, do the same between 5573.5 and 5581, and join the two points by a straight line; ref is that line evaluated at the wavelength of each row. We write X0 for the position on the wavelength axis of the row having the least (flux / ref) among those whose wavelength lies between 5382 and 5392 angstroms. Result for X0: 5391.14 angstroms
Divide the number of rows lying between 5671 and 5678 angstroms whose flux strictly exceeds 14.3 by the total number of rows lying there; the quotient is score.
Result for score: 0.00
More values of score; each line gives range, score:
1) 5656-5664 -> 0.00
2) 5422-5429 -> 0.33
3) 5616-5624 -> 0.00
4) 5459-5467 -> 0.50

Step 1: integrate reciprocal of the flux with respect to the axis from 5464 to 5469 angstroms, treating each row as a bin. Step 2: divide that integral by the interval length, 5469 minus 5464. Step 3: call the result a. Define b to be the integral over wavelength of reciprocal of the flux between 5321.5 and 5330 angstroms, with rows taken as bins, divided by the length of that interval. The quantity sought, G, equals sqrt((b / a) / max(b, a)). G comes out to 3.56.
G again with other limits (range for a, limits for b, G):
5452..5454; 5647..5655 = 4.14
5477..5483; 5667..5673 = 3.56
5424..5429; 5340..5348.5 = 3.77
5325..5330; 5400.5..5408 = 3.33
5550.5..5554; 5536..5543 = 3.86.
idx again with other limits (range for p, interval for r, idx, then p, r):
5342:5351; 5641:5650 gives 4.4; 1.1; 1.01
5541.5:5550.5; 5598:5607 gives 13.3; 2.2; 1.49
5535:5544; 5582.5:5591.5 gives 7.5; 1.5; 1.24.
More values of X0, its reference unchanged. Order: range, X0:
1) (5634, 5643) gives 5637.42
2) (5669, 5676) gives 5673.88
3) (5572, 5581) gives 5578.02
